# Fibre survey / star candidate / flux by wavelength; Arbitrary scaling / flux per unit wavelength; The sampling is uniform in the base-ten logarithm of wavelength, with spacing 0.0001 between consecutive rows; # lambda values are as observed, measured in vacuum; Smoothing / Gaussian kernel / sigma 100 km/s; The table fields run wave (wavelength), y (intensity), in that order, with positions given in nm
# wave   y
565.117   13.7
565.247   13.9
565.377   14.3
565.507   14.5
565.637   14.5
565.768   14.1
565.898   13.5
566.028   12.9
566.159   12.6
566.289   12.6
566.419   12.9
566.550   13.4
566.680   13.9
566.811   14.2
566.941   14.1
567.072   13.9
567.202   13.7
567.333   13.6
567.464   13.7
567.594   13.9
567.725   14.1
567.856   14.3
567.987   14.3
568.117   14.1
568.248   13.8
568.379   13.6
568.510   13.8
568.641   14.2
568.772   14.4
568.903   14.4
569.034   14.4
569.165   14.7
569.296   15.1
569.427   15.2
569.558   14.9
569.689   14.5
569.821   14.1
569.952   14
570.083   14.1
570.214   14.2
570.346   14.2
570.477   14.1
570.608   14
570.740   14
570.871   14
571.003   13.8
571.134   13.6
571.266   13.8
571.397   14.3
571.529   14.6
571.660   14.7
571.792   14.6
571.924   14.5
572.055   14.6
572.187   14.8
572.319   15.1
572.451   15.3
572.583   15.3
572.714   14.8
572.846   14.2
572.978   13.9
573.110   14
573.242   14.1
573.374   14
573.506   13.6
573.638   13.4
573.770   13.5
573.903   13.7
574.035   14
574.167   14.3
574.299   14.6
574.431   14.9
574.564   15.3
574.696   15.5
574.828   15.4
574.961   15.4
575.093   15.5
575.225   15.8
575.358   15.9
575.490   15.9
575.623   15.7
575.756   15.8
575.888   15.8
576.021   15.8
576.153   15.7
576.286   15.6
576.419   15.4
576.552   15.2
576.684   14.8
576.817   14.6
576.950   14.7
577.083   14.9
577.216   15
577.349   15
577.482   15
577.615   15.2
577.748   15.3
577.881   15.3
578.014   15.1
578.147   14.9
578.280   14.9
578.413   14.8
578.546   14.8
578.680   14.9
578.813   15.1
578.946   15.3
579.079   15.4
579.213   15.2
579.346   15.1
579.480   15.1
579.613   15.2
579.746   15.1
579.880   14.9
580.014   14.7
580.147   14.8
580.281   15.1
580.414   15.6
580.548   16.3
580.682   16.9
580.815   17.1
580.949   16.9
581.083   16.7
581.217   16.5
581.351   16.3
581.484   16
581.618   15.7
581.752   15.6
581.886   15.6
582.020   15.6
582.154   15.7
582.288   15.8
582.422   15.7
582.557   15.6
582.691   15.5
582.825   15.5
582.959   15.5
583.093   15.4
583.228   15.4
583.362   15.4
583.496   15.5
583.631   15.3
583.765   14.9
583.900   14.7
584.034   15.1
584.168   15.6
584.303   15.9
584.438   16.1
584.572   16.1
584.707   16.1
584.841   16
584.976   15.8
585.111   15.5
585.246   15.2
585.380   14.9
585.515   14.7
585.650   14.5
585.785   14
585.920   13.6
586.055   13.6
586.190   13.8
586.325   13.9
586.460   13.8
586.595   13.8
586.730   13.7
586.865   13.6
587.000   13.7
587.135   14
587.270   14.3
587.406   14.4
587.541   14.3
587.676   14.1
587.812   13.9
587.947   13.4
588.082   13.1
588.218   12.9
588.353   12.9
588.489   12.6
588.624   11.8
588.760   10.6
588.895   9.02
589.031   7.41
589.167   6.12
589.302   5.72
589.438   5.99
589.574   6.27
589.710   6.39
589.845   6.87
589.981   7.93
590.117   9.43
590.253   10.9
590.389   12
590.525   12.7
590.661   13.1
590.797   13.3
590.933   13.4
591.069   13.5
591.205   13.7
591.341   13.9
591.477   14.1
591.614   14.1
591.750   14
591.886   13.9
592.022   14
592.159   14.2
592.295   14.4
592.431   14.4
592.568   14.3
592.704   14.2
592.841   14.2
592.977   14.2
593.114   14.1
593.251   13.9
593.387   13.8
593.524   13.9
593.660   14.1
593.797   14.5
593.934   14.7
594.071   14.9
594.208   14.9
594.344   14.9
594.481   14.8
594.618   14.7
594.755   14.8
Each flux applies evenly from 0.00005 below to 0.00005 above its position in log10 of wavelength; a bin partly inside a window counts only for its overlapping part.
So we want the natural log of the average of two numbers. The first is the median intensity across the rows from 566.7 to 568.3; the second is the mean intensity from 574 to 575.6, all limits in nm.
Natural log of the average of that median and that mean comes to 2.68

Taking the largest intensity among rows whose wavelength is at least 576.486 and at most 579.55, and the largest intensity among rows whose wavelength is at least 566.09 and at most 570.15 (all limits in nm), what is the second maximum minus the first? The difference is 0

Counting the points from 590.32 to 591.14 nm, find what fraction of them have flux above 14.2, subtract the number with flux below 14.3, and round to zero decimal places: -6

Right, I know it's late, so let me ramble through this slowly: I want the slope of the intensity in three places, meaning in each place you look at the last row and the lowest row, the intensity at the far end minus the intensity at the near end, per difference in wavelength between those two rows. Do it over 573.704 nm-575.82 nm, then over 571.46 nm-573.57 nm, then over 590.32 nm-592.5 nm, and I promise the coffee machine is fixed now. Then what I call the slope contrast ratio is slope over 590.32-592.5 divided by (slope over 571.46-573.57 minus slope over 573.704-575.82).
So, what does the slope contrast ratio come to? -1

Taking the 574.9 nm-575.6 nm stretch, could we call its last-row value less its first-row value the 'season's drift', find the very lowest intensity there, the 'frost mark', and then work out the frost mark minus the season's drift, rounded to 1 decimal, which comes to 14.9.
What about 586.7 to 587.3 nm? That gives 13.0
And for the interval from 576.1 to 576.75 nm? 15.7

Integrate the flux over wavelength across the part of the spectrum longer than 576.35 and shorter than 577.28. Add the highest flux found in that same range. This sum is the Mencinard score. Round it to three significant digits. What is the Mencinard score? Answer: 29.3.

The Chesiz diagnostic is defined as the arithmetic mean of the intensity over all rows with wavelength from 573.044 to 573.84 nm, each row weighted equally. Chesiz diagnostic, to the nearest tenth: 13.8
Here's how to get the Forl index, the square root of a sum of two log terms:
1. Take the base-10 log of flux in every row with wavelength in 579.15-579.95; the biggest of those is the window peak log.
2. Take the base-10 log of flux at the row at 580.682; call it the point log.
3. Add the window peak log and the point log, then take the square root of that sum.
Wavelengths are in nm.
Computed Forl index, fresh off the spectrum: 1.552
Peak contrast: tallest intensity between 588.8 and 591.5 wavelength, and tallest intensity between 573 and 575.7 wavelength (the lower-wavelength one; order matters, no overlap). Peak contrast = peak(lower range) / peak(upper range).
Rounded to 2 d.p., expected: 1.13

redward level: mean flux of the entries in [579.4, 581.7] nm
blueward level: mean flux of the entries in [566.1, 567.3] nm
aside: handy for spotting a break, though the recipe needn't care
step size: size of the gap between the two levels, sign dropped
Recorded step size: 2.3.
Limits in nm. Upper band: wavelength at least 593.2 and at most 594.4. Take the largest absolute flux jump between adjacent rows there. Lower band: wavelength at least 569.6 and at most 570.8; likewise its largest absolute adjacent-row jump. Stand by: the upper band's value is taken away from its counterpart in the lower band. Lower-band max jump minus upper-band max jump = 0.00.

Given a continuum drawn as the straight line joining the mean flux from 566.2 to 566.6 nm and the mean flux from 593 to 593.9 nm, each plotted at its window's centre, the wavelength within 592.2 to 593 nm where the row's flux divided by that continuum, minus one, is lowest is 592.977 nm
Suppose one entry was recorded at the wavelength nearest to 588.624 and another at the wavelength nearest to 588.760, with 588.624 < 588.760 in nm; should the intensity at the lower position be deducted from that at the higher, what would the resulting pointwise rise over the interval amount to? -1.2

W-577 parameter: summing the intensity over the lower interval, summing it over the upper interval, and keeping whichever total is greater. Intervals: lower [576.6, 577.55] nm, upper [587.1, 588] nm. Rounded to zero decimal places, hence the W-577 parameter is 104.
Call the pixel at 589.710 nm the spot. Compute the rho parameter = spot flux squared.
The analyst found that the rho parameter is 41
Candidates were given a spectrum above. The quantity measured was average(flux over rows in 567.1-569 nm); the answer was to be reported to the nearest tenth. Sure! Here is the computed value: 14.0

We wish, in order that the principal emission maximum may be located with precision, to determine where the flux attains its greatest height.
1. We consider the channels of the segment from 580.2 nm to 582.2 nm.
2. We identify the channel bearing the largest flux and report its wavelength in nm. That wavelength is 580.815 nm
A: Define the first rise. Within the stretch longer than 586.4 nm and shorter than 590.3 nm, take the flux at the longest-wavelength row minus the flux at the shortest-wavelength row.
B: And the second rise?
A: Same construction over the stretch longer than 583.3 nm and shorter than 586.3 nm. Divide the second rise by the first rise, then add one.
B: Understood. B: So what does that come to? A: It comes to 1.6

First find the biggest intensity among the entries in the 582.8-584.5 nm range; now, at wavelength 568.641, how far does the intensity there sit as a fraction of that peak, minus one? -0.12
